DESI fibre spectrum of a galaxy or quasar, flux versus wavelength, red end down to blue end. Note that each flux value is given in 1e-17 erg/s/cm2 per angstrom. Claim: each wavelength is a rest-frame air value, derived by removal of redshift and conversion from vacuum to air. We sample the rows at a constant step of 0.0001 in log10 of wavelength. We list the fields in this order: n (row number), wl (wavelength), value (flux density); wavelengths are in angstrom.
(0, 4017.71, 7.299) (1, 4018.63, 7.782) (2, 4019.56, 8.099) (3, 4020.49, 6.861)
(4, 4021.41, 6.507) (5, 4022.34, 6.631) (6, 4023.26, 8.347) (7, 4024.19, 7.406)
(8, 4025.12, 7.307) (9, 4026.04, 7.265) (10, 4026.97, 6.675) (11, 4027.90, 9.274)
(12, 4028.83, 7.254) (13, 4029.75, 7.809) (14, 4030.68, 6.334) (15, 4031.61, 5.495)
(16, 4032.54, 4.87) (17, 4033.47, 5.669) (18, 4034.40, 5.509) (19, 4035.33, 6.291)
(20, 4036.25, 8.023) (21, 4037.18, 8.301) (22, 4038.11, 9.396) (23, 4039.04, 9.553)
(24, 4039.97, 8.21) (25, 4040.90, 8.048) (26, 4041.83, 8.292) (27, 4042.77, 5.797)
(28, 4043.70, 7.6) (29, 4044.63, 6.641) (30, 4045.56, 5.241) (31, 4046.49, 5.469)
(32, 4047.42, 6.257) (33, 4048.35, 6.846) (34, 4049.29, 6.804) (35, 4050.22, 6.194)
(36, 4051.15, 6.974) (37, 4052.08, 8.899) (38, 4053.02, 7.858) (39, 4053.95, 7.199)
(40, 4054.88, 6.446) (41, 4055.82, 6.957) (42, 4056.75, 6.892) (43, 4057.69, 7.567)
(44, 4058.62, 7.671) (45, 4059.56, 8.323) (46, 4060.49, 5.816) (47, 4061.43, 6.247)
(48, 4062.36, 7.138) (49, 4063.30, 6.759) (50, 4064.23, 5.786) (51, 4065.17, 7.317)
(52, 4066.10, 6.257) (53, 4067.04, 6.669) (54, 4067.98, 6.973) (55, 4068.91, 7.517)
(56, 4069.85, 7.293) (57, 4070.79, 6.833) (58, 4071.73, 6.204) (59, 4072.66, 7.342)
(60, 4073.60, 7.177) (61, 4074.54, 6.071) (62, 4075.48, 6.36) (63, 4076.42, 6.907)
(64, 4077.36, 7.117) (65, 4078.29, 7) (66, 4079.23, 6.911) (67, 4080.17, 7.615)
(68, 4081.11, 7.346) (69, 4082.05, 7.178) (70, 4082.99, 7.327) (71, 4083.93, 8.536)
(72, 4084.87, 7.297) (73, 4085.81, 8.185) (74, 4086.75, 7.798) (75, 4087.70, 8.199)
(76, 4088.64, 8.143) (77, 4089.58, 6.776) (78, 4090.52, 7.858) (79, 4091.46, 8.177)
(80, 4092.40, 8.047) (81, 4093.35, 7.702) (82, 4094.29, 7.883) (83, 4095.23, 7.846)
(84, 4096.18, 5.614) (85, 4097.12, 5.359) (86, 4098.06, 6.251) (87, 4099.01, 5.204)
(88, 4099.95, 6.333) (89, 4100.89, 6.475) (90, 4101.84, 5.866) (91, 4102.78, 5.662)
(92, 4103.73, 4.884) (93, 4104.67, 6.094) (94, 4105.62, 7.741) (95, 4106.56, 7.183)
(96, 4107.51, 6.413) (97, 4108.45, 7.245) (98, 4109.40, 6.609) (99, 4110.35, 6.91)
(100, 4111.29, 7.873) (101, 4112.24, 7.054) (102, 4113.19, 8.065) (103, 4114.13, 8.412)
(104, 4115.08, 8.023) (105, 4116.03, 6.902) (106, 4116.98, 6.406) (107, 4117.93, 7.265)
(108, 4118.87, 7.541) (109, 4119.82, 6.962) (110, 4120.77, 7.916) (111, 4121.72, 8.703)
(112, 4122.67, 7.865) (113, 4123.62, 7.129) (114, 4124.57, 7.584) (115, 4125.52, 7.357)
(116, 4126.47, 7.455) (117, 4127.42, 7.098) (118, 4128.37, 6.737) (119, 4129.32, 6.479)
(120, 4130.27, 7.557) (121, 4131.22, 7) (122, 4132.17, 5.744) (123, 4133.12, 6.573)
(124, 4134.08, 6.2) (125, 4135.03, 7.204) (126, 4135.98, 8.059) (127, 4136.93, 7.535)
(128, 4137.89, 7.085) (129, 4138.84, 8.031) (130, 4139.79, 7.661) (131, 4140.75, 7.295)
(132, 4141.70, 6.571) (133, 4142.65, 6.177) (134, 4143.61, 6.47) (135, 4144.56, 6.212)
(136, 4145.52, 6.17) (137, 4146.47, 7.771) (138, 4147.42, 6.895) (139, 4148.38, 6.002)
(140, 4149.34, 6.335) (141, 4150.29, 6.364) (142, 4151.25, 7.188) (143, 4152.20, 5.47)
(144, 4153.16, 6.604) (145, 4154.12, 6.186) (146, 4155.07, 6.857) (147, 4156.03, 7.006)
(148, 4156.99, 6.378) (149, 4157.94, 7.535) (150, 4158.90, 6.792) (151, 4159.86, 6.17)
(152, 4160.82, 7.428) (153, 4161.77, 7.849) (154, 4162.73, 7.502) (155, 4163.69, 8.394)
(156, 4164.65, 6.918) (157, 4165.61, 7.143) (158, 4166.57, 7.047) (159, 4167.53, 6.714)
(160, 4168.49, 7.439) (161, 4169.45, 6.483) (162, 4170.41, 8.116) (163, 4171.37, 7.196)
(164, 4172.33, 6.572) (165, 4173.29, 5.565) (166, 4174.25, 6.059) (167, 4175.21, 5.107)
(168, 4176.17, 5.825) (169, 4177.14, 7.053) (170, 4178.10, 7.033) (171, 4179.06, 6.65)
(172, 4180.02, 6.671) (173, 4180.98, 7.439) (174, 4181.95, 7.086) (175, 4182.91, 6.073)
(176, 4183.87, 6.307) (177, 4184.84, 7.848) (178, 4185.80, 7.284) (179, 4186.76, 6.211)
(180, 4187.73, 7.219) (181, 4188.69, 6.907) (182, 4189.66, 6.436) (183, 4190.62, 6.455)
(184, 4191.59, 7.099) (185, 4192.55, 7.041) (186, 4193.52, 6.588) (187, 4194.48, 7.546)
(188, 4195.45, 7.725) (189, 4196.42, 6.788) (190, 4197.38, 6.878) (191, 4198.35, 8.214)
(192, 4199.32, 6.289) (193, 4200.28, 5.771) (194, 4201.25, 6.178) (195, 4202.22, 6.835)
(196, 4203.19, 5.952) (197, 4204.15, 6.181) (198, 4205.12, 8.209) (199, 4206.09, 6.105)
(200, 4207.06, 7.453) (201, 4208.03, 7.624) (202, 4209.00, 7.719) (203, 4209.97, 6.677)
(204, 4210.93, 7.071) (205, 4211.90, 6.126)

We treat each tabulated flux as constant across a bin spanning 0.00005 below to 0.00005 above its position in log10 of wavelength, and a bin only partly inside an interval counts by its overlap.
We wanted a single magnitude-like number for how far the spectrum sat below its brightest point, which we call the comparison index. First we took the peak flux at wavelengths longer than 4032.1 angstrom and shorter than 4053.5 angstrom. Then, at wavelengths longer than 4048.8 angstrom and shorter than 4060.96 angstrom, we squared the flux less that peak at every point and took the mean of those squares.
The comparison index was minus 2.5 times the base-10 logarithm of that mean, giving -1.98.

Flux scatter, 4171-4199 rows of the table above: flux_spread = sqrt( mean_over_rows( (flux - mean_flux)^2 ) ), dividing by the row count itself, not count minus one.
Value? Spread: 0.68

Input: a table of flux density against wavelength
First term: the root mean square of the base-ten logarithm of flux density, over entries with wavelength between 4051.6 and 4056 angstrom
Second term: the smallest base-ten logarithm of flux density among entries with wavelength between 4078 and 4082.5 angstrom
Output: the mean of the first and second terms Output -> 0.86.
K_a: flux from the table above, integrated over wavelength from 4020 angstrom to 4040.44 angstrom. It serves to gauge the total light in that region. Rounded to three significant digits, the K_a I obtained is 148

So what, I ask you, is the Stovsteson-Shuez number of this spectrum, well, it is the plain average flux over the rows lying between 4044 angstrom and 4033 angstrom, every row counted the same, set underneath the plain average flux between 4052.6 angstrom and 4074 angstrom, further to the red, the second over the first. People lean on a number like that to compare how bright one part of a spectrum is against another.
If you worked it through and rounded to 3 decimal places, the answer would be 0.922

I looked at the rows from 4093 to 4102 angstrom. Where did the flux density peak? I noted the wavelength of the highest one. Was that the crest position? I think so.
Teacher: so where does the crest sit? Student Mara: 4094.29 angstrom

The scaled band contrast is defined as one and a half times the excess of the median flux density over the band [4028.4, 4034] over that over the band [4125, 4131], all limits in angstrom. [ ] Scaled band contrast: -1.8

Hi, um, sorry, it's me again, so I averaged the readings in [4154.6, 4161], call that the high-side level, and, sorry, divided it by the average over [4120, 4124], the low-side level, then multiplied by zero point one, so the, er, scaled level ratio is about 0.087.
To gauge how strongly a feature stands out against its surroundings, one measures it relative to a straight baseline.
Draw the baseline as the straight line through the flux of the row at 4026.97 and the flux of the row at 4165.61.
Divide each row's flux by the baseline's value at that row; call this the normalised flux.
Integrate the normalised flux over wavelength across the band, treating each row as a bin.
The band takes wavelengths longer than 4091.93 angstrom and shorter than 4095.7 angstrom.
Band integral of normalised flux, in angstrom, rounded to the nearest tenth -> 4.3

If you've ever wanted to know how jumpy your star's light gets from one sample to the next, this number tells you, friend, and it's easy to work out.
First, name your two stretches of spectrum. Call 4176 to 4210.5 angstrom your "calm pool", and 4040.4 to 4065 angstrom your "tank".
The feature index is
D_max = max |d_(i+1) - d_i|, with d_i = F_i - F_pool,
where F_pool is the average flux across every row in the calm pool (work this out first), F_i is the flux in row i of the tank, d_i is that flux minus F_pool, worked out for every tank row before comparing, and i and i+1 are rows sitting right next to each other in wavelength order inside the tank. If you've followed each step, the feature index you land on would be 2.5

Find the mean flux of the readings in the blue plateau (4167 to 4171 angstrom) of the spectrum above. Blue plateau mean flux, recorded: 7.19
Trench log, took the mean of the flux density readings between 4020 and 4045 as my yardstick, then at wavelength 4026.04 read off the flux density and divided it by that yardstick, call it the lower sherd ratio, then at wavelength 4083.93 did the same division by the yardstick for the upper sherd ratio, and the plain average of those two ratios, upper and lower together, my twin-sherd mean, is 1.09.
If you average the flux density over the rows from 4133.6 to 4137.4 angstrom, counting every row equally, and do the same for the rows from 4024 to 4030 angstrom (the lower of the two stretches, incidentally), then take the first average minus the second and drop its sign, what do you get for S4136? 0.32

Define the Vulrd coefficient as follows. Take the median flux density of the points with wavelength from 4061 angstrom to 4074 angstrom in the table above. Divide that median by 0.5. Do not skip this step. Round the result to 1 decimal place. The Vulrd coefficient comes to 13.8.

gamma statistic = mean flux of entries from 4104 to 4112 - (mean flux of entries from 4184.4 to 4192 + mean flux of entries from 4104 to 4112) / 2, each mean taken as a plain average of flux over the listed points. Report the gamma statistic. 0.0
